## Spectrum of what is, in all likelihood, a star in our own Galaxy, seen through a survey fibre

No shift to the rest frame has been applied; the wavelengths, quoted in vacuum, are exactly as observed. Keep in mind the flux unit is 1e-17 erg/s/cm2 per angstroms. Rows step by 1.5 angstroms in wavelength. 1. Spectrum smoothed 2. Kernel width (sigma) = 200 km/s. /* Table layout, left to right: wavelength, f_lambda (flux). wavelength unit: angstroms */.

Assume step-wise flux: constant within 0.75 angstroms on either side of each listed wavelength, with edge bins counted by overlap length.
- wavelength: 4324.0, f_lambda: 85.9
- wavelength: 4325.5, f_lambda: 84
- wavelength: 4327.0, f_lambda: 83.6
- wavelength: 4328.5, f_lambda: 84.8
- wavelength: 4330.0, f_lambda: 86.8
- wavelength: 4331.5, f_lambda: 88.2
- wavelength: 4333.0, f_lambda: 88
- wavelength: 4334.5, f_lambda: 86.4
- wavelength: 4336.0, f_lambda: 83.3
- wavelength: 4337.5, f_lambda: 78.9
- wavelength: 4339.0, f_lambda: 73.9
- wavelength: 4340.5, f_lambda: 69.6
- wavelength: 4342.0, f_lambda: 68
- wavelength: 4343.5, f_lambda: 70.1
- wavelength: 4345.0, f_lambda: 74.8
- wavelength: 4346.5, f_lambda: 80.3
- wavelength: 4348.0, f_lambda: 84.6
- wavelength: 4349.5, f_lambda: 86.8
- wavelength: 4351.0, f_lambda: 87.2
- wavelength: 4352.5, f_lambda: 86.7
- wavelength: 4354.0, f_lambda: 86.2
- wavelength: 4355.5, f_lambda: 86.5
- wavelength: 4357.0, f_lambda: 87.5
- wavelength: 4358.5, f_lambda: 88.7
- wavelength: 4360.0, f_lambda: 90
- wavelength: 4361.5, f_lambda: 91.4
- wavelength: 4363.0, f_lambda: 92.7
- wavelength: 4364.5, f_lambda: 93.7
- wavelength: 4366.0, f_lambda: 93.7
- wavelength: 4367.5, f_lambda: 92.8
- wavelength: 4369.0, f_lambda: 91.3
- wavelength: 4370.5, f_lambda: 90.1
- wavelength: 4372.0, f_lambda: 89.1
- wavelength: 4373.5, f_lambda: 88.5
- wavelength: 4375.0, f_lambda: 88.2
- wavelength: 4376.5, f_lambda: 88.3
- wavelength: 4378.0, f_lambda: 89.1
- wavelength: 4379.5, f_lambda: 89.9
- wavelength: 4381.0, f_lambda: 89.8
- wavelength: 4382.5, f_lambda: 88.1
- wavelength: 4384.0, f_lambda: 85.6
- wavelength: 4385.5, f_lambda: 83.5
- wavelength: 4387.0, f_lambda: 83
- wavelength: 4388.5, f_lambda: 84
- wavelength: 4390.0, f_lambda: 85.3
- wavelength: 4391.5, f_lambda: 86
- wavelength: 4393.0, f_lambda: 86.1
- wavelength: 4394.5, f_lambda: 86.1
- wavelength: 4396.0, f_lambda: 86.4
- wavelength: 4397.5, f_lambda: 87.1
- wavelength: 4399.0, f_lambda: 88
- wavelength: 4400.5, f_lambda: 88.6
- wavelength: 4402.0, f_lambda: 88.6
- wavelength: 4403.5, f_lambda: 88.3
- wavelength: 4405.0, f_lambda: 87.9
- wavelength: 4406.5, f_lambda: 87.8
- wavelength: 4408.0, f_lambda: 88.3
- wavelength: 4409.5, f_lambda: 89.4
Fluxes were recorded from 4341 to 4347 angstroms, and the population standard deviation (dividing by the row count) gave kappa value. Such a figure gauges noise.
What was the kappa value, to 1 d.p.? 4.7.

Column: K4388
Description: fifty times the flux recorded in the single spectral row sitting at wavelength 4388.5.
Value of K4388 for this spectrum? 4200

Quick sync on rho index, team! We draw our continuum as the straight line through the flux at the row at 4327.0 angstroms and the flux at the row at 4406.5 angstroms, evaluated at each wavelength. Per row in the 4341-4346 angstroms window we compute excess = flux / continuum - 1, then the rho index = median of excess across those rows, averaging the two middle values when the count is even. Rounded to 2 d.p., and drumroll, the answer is -0.17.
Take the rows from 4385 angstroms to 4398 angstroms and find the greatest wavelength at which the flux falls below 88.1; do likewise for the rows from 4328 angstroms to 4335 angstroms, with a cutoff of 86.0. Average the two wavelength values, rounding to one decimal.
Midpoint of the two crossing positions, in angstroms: 4363.0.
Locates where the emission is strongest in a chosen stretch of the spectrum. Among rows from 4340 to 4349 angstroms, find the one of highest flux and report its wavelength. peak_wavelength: 4348.0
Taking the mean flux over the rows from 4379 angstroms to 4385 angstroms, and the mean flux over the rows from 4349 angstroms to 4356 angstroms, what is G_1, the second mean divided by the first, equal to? 0.98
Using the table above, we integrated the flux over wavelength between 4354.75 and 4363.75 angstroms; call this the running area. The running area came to 805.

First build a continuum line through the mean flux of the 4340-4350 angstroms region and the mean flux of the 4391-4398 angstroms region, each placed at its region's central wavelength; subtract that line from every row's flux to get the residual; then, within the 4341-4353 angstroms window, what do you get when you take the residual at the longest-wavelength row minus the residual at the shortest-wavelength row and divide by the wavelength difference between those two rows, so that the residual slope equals 1.6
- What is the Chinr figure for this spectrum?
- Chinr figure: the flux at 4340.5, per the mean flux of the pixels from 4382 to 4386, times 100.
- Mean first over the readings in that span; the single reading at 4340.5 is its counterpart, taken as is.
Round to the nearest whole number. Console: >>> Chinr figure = 81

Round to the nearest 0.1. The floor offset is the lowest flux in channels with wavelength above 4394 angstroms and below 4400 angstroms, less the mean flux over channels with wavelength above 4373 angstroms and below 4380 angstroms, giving -2.7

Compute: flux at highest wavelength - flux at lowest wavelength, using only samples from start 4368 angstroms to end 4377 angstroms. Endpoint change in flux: -3.0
